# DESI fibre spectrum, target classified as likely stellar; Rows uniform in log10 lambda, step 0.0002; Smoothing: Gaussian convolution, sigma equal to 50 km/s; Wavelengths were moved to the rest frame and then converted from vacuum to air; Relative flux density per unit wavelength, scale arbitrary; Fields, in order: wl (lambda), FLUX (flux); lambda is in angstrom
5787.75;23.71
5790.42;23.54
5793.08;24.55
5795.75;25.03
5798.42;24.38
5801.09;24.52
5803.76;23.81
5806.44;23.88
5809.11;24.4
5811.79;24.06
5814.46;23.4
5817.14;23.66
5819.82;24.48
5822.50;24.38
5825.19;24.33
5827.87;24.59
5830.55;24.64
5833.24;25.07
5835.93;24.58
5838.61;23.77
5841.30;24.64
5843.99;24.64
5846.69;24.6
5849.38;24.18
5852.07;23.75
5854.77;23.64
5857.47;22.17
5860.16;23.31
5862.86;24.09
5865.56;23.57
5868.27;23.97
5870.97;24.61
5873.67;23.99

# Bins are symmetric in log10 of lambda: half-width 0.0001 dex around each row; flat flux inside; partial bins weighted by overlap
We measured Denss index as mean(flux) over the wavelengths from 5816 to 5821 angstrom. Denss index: 24.1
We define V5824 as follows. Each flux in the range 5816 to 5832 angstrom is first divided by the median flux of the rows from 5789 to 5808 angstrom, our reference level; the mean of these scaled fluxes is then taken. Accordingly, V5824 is 0.999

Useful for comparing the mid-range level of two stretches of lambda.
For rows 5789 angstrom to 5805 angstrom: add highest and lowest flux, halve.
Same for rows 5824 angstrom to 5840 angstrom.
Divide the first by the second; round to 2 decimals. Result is 0.99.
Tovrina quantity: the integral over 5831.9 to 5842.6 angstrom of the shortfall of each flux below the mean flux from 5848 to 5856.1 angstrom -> -7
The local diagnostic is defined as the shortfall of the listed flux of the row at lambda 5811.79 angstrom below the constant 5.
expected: -19.1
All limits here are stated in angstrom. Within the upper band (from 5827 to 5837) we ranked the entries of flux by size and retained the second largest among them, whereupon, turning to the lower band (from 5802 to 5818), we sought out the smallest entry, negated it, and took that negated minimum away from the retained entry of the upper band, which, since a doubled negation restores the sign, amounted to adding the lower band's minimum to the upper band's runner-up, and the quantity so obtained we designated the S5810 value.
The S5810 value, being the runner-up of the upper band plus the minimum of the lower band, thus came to 48.0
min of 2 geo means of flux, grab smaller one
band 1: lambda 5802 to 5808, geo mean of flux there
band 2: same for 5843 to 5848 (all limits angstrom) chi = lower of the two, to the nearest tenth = 23.8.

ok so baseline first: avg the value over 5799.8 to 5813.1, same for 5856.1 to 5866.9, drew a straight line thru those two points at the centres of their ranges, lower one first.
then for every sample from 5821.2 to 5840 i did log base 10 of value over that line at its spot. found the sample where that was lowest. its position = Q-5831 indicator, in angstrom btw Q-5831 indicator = 5838.61 angstrom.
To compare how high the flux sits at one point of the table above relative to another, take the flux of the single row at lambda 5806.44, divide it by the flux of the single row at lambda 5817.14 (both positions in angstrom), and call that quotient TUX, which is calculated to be 1.01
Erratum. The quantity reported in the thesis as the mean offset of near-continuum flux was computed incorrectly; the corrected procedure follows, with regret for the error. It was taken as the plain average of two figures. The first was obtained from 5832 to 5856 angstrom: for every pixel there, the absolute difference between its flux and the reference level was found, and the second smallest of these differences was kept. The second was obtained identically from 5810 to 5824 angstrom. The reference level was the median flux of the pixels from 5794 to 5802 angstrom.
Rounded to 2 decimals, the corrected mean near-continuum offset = 0.11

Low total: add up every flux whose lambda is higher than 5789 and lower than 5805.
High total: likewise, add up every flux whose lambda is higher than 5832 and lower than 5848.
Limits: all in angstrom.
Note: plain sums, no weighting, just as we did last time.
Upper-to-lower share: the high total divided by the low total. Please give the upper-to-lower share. 1.01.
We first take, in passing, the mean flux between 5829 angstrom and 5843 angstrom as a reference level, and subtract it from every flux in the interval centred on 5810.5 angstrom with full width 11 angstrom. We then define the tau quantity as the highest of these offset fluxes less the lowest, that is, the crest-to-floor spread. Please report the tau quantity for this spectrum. 1.0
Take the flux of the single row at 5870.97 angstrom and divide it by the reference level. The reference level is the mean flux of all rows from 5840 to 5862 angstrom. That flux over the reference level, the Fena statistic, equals 1.03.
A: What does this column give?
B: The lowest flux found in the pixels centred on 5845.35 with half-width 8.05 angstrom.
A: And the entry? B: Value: 23.75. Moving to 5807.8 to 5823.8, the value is 23.4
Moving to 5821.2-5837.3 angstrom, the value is 24.33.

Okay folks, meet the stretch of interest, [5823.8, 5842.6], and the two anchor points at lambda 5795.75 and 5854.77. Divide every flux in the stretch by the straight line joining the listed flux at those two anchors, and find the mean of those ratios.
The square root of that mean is 1.01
